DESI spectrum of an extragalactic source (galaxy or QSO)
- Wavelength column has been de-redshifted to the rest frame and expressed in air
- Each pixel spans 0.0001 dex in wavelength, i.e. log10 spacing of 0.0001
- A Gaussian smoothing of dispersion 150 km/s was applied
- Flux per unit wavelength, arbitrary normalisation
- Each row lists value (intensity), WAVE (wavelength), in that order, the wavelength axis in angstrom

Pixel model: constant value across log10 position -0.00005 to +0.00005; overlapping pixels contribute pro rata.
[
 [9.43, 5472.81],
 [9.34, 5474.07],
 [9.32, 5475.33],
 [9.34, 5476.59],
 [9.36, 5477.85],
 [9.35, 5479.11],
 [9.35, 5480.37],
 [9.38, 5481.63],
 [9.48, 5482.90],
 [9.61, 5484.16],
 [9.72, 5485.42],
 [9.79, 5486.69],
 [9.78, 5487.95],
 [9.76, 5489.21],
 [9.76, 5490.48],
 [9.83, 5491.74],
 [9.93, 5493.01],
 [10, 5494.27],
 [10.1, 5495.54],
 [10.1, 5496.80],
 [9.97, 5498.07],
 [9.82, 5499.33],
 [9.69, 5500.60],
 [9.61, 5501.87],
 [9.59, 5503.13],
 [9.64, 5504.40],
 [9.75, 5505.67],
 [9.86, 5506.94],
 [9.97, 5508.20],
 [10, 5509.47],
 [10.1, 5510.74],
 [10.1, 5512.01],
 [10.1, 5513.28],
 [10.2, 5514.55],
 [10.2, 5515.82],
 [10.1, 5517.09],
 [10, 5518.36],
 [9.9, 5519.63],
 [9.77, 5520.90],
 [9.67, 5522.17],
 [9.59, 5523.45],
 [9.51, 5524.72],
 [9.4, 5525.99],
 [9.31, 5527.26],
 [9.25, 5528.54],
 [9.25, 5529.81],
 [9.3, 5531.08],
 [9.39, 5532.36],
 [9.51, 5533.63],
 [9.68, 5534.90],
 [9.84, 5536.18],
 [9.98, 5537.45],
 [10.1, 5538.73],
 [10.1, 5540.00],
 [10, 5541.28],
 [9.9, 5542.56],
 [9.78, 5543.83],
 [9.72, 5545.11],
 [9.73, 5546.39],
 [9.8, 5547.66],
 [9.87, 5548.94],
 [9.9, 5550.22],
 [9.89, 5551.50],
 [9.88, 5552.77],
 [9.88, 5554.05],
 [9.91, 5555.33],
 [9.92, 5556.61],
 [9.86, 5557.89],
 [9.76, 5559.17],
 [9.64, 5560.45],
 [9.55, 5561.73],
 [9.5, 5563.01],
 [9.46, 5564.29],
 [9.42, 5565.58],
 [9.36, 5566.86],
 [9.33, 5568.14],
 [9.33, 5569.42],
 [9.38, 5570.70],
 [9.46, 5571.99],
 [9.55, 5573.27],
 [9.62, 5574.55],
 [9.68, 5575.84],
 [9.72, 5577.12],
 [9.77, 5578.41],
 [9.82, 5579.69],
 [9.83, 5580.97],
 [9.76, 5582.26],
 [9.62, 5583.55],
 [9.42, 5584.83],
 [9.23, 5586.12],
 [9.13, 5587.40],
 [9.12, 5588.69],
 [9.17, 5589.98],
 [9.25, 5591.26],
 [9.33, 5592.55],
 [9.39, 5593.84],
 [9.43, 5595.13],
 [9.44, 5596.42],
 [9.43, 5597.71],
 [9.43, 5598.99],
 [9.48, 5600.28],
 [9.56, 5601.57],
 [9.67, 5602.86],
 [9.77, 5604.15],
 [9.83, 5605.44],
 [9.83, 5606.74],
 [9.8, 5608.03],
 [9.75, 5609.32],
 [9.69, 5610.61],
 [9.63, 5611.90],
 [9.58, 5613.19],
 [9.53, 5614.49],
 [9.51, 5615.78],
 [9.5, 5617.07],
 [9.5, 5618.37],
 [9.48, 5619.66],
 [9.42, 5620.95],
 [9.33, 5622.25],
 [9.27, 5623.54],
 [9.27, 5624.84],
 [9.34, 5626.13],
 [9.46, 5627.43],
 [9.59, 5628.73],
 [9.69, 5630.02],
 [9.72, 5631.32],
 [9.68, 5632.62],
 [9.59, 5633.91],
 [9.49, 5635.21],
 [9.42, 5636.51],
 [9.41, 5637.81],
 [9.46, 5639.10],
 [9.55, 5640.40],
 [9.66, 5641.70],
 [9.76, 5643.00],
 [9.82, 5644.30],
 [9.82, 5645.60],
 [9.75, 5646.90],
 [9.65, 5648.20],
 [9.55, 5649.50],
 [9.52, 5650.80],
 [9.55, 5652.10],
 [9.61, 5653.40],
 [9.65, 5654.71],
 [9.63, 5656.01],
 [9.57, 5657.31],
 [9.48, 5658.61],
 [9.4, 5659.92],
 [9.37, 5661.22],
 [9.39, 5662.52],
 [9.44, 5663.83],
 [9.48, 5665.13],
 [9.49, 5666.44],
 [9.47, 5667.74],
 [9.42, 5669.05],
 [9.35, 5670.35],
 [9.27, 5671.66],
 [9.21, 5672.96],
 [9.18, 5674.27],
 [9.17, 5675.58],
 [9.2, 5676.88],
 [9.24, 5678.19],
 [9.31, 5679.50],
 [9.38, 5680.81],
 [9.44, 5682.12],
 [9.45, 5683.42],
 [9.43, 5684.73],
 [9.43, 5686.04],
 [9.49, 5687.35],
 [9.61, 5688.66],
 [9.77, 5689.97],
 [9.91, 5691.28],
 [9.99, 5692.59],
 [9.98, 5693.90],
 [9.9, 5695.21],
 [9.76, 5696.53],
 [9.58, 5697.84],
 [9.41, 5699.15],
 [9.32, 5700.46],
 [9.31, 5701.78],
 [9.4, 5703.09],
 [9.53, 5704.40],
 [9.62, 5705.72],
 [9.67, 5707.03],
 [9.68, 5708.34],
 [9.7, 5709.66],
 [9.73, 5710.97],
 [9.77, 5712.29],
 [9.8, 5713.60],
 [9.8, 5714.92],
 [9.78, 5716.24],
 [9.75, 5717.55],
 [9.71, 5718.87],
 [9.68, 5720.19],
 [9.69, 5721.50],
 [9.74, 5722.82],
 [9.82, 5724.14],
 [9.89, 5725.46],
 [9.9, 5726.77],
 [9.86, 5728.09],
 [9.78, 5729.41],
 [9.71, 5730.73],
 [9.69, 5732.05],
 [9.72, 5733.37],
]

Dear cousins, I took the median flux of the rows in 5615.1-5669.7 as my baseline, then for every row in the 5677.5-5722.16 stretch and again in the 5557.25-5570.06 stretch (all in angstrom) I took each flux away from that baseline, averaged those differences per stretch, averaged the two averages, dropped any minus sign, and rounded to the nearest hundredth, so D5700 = 0.07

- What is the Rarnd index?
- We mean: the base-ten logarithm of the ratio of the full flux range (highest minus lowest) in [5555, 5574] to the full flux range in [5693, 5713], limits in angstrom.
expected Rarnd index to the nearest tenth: -0.1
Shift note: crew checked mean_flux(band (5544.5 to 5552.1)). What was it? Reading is 9.82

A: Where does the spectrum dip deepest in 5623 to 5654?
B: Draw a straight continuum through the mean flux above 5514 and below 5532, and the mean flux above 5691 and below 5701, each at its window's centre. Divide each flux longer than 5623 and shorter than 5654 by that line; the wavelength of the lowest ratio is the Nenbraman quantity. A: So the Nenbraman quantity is 5624.84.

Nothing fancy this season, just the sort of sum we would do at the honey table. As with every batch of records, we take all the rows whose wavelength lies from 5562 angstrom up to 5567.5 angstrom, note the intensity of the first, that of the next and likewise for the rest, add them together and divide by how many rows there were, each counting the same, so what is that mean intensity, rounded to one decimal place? 9.4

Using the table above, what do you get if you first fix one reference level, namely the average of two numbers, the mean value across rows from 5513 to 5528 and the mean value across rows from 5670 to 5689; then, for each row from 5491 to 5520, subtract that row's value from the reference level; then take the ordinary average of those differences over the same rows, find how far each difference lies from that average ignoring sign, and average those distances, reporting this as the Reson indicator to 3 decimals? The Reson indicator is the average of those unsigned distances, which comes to 0.153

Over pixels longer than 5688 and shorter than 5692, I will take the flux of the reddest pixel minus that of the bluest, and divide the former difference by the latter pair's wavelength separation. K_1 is 0.11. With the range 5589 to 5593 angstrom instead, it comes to 0.06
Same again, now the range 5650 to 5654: 0.03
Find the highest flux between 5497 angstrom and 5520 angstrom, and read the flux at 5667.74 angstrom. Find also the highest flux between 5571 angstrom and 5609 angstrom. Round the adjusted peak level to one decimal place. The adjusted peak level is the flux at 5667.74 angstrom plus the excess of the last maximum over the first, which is 9.1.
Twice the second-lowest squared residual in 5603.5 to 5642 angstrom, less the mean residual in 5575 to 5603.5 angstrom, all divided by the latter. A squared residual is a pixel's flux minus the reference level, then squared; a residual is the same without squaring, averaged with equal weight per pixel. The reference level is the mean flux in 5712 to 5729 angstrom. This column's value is -1.00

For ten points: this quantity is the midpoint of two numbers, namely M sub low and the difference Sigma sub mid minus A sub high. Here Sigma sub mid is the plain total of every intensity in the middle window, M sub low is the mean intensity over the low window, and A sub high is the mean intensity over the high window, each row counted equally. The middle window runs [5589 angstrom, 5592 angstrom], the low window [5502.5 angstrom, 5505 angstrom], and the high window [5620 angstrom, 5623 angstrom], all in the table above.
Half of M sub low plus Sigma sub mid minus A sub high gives 9.3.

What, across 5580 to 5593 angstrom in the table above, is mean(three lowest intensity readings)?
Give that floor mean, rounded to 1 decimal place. 9.1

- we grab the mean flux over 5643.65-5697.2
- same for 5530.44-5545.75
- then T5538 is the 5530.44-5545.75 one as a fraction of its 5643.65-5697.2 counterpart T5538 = 1.026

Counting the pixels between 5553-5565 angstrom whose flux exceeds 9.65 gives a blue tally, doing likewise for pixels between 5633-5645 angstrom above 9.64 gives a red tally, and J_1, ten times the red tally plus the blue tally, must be 35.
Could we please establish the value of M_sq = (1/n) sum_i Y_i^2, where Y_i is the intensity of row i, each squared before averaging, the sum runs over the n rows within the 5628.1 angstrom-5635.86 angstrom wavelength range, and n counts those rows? 92.7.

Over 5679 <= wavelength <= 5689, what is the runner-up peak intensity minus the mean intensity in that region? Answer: 0.05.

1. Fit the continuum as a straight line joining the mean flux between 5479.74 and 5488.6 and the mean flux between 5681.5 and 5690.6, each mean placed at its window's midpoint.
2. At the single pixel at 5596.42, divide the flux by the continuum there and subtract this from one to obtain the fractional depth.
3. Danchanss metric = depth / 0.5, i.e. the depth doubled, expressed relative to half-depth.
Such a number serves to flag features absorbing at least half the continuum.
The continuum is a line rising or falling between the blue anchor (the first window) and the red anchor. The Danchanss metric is 0.023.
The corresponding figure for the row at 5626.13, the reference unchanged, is 0.042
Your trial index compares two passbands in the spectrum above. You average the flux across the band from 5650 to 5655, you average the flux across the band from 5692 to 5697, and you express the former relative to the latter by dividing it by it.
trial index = 0.97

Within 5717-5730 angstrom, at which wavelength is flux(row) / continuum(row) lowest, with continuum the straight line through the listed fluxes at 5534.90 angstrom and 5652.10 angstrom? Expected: 5720.19 angstrom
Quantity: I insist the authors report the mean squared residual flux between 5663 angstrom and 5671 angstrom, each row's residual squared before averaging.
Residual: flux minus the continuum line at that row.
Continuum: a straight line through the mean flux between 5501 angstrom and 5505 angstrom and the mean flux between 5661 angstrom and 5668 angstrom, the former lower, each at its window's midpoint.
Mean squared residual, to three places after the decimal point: 0.002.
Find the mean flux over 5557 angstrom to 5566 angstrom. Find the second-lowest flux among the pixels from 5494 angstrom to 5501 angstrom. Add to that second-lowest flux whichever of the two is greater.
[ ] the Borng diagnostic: 19.6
